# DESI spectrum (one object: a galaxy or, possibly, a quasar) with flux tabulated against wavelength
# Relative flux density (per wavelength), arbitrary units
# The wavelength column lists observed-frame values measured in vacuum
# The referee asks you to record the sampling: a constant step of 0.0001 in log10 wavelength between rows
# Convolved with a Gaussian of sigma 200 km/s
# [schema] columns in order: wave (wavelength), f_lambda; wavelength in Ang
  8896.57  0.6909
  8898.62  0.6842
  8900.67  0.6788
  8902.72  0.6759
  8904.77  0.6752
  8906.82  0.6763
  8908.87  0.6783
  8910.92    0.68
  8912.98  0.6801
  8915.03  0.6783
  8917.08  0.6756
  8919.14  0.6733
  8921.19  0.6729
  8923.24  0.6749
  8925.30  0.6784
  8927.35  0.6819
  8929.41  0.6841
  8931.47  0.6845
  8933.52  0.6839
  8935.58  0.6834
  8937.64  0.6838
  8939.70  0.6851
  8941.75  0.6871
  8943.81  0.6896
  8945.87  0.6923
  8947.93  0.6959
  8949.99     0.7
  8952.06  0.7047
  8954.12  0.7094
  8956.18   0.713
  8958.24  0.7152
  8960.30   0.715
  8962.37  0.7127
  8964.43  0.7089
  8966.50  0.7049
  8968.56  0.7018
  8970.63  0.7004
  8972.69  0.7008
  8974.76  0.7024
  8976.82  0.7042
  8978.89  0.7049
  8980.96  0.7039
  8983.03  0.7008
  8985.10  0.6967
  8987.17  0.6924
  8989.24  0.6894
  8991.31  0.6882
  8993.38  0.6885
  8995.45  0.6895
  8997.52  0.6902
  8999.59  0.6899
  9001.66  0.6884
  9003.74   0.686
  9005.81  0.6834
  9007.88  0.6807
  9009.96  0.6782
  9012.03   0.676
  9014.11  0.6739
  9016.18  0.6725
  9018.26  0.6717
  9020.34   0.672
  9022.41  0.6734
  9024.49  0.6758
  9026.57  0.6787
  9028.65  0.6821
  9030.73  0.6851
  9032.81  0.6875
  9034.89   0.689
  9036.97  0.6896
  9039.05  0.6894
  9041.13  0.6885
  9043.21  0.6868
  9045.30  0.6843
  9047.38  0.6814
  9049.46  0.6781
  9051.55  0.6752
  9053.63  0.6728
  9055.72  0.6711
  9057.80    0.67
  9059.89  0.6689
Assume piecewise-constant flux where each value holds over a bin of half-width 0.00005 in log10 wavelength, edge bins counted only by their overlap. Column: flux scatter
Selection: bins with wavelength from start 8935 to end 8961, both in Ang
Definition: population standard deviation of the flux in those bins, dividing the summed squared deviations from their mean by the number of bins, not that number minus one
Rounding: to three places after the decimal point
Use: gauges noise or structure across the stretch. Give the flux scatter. 0.012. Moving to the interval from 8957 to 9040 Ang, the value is 0.012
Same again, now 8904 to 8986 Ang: 0.013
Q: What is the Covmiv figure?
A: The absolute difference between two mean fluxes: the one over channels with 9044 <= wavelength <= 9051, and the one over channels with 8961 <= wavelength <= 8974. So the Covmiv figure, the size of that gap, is 0.024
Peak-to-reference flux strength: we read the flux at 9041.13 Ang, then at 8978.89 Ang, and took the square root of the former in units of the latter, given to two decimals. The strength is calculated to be 0.99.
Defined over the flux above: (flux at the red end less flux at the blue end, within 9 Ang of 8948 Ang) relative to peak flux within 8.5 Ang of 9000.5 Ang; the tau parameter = 0.040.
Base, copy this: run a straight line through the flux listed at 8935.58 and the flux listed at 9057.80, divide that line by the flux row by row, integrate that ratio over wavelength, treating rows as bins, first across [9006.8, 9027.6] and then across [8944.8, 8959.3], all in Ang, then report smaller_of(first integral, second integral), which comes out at 14.0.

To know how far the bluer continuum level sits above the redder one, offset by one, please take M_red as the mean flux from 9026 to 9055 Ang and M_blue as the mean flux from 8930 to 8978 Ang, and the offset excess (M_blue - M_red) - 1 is -0.984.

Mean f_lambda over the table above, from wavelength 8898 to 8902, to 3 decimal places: 0.681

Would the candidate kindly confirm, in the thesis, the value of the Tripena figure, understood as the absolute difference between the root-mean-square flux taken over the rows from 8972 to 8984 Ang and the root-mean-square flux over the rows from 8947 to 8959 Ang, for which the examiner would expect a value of 0.004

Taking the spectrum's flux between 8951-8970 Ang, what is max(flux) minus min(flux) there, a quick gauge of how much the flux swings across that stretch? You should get 0.013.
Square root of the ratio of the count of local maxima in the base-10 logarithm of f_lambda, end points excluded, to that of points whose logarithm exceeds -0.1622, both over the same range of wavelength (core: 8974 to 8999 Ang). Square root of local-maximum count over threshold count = 0.30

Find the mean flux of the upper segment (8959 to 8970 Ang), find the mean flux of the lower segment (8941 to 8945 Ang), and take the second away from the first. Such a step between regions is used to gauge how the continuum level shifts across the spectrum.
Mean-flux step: 0.02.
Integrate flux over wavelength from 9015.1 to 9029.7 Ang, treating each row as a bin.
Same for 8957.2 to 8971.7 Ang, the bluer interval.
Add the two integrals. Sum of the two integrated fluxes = 20.1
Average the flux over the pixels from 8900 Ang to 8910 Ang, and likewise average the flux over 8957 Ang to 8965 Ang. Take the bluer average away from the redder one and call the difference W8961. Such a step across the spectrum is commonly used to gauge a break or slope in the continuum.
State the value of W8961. 0.036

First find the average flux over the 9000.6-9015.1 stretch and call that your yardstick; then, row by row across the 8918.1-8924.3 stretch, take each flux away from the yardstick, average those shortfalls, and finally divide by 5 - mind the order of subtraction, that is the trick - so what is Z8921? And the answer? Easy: 0.0014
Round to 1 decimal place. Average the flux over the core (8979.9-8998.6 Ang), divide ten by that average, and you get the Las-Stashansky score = 14.4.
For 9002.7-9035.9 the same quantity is 14.7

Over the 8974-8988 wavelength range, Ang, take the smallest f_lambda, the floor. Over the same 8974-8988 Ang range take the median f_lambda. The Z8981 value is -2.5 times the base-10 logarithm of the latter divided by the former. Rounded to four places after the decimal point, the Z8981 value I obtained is -0.0156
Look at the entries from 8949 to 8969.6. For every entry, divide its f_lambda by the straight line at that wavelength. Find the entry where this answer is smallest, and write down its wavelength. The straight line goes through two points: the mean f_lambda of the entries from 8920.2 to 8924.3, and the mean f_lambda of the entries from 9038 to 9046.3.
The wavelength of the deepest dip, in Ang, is 8968.56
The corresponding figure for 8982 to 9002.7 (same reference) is 9001.66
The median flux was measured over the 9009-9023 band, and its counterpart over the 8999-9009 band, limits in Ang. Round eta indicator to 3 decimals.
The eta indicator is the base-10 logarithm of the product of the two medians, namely -0.335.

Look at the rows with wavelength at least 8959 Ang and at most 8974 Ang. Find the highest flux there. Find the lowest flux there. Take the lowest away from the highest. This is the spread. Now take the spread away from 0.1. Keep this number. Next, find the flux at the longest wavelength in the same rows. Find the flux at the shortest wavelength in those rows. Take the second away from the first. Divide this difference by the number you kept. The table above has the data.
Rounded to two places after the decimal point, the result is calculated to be -0.17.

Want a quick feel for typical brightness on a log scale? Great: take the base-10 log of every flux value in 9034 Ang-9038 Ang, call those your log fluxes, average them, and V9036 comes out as -0.162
